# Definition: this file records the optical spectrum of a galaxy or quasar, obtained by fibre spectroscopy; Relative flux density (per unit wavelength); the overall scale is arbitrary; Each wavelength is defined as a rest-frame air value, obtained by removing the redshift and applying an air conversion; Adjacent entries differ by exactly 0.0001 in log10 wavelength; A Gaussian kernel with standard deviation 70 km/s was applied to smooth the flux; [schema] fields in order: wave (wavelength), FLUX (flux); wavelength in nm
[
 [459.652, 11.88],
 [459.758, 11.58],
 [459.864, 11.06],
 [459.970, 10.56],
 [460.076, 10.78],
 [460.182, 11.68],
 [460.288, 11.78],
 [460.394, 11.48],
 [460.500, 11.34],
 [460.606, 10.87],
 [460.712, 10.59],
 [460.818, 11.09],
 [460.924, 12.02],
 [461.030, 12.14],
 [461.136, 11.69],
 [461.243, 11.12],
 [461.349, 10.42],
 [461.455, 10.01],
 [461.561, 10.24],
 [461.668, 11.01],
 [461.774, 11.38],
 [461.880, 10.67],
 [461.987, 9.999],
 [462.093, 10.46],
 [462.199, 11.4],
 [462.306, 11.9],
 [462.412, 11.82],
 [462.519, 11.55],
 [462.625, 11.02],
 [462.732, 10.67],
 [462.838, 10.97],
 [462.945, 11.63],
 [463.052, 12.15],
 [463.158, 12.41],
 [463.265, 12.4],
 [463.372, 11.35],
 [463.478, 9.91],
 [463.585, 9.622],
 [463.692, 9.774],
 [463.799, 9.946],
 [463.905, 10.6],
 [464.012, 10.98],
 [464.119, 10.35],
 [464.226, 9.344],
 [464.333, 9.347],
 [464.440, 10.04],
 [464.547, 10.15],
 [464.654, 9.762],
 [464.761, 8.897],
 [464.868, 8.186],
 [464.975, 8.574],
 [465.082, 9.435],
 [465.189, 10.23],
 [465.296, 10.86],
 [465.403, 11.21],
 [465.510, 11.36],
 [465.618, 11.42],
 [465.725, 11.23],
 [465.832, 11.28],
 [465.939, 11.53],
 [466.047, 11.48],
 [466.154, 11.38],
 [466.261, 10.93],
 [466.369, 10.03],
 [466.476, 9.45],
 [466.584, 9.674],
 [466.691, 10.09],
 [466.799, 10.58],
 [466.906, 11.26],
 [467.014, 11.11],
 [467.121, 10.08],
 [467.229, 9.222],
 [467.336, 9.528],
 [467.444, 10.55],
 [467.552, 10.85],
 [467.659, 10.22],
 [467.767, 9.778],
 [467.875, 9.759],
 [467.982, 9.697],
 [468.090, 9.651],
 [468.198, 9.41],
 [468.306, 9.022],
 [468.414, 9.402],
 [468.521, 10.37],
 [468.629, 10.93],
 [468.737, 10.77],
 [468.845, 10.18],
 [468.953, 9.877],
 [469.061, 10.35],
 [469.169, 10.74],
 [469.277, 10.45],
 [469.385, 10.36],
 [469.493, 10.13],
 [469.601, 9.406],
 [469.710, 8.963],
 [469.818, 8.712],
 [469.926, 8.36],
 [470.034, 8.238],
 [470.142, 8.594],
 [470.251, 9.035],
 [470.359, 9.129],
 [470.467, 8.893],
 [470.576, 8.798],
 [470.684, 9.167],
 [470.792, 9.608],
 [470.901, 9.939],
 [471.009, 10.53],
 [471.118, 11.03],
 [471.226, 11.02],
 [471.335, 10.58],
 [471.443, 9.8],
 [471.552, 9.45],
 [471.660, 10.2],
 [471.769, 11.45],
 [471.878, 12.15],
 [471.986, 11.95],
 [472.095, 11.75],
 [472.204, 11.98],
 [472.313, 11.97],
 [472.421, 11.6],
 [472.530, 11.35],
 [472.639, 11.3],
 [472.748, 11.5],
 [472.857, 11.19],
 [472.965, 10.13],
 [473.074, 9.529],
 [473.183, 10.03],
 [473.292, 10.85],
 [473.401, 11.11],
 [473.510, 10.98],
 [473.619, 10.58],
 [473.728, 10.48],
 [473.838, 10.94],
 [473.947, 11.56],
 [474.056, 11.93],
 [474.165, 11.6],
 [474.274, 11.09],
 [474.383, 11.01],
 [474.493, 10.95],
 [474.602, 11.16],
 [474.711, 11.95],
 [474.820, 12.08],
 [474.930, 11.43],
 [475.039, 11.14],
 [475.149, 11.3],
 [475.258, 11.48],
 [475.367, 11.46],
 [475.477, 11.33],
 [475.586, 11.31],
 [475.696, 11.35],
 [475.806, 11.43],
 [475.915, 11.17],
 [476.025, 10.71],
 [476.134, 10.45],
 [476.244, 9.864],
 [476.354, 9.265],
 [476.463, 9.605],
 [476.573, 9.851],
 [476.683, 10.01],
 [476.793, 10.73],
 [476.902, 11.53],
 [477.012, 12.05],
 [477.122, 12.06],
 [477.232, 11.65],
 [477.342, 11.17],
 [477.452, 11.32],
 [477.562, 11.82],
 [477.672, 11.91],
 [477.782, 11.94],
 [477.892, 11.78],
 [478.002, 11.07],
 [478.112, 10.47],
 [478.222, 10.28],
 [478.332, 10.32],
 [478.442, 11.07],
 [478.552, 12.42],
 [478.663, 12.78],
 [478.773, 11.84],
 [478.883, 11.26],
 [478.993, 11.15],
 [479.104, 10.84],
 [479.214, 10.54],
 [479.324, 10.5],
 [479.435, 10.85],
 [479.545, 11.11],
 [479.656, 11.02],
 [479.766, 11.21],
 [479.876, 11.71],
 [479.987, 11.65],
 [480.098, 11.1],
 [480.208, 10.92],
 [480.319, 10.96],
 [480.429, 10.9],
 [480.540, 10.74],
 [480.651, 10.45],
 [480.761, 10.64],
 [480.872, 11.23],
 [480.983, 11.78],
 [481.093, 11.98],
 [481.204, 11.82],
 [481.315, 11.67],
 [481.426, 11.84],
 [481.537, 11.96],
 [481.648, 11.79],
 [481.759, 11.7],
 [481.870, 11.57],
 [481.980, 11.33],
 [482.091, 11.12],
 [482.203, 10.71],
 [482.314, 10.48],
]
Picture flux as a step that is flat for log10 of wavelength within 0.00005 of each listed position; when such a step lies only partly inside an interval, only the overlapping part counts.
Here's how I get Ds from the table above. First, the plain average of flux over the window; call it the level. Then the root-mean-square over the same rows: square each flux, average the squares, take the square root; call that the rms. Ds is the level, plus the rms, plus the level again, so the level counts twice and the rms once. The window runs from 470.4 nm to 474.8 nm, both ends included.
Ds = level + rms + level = 32.5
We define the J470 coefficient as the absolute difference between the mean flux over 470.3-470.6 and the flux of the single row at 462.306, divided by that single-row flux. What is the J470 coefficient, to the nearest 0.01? 0.25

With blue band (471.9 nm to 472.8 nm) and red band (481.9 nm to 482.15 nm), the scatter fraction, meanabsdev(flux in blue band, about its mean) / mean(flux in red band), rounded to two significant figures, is 0.021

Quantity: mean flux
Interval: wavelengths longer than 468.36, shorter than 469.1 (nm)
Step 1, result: 10.3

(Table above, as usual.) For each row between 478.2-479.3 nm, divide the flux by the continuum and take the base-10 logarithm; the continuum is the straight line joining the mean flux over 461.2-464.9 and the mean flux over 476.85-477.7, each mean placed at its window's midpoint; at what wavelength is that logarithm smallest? 478.222 nm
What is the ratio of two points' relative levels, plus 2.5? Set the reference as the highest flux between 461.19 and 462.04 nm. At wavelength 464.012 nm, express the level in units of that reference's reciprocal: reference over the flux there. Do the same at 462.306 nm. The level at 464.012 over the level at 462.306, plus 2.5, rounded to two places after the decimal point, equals 3.58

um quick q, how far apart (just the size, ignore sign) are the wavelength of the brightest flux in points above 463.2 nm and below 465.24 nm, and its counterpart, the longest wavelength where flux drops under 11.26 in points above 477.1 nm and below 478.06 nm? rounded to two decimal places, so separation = 14.74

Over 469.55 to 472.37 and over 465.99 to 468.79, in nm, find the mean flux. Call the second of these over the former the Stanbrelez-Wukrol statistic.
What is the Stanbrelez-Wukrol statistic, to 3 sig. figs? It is 1.02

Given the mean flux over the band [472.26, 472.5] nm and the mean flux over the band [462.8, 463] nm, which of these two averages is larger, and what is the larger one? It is 11.8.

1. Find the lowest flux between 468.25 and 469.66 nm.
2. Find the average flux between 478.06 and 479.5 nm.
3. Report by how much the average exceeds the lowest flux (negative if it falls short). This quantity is 2.1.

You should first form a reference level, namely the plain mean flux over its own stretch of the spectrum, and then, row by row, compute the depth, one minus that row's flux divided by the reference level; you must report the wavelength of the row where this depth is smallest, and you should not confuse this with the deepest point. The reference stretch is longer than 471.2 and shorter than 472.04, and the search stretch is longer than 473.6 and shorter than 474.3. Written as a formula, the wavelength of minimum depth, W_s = 474.056 nm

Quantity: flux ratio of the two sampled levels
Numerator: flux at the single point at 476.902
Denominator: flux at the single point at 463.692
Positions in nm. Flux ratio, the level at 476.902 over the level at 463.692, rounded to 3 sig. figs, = 1.18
